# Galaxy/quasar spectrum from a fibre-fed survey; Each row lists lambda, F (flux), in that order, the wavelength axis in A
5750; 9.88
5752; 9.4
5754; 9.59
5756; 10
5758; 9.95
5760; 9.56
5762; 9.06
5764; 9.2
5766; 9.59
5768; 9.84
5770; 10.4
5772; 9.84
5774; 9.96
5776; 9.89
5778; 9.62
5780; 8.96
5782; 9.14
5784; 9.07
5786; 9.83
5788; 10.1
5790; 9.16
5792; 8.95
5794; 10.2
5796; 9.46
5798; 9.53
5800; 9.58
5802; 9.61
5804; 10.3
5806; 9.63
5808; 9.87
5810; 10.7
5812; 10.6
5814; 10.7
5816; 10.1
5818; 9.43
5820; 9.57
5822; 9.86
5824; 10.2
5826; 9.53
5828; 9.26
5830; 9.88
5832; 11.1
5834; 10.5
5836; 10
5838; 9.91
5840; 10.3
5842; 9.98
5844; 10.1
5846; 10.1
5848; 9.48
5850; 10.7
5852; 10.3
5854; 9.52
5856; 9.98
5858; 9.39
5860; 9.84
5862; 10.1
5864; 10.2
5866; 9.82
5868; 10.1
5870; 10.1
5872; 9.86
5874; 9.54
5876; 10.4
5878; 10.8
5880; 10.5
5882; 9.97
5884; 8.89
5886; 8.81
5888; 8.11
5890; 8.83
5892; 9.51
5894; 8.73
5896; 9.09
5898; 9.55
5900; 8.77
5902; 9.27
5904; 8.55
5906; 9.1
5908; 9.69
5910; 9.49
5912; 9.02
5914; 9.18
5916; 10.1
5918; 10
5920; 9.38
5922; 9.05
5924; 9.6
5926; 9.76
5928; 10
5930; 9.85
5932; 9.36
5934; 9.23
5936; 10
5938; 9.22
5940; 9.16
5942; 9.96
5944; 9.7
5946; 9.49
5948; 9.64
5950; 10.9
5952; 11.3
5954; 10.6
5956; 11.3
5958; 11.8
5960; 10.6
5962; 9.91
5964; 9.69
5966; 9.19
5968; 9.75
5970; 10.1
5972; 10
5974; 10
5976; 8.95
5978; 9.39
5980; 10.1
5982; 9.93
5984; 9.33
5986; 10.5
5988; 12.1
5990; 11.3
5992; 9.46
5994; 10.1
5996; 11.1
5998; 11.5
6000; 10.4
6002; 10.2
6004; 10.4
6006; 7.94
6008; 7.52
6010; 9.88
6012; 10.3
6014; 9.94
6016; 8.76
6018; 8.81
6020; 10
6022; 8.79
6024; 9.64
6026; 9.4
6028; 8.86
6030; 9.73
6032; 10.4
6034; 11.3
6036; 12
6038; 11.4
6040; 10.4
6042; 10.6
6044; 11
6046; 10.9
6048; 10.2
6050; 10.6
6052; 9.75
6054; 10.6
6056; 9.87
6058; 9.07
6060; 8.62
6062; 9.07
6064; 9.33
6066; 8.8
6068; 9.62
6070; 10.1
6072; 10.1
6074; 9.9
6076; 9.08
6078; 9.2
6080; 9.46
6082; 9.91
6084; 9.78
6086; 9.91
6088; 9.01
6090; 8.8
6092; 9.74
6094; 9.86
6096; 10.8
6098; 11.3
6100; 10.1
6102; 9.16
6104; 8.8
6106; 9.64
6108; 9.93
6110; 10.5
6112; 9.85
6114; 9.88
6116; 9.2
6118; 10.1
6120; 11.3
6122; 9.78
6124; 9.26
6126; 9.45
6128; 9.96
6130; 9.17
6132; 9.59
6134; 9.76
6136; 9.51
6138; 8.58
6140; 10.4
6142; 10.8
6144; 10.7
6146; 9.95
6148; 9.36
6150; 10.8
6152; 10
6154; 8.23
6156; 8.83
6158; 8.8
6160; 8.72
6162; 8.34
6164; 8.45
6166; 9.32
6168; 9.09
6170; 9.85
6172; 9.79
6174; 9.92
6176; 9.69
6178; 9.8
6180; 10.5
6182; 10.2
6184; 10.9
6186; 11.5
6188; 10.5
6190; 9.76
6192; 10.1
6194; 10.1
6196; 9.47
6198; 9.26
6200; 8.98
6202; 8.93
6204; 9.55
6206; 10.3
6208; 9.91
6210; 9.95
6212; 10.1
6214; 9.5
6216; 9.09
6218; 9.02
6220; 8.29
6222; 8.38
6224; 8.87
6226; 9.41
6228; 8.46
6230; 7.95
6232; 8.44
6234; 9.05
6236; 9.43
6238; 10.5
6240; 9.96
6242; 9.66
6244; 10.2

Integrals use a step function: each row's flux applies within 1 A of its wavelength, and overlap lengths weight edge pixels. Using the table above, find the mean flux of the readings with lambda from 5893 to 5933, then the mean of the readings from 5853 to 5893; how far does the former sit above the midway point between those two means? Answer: -0.168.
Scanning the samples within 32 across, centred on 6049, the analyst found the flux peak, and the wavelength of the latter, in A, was 6036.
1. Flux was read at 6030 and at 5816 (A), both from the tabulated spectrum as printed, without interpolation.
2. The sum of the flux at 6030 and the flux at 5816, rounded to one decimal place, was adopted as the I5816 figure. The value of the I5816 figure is 19.8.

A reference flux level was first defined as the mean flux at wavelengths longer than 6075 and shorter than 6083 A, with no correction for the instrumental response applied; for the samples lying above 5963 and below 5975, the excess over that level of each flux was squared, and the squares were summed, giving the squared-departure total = 1.4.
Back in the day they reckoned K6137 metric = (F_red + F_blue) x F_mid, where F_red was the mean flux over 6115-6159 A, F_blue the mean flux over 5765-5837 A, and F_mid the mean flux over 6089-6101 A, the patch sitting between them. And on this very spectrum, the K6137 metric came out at 197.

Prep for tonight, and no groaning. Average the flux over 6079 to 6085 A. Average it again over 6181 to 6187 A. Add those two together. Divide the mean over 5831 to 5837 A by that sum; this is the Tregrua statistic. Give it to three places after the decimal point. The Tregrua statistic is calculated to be 0.512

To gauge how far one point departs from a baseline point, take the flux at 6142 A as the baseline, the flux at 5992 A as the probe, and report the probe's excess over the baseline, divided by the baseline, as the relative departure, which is -0.12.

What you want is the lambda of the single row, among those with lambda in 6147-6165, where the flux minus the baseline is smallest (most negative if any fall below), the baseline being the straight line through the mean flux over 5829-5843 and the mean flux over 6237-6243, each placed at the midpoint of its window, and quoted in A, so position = 6154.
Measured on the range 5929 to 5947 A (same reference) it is 5940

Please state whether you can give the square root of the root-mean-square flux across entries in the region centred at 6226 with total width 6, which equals 2.99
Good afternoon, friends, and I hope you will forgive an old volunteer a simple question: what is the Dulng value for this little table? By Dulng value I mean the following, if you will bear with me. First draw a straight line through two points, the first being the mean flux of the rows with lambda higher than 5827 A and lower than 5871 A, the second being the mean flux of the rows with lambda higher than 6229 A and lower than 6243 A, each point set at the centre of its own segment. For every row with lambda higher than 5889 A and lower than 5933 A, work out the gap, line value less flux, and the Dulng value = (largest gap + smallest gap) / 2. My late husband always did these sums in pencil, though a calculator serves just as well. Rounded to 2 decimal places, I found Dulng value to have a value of 0.59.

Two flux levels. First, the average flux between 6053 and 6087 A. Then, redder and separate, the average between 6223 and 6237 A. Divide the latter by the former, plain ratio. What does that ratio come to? 0.92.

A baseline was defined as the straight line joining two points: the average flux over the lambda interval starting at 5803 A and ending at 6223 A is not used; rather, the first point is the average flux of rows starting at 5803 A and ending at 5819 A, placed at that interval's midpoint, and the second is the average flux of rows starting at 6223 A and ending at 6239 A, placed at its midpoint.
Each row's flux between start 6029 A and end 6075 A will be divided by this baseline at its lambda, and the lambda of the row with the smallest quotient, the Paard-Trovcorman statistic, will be 6060 A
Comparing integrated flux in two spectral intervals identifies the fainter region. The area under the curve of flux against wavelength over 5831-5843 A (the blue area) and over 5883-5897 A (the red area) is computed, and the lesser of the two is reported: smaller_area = 124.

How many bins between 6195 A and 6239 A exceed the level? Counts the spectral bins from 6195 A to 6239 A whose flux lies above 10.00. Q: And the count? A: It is 3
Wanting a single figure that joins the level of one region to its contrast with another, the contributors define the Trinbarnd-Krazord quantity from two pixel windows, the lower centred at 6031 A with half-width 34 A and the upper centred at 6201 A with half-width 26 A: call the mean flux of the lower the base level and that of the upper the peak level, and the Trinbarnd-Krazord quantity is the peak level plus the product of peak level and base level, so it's 106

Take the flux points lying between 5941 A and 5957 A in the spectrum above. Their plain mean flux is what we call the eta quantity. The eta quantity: 10.4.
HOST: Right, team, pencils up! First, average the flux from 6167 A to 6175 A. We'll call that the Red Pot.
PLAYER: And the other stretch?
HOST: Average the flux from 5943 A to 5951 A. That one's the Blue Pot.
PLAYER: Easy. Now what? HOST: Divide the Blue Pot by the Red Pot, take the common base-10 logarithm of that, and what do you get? 0.012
